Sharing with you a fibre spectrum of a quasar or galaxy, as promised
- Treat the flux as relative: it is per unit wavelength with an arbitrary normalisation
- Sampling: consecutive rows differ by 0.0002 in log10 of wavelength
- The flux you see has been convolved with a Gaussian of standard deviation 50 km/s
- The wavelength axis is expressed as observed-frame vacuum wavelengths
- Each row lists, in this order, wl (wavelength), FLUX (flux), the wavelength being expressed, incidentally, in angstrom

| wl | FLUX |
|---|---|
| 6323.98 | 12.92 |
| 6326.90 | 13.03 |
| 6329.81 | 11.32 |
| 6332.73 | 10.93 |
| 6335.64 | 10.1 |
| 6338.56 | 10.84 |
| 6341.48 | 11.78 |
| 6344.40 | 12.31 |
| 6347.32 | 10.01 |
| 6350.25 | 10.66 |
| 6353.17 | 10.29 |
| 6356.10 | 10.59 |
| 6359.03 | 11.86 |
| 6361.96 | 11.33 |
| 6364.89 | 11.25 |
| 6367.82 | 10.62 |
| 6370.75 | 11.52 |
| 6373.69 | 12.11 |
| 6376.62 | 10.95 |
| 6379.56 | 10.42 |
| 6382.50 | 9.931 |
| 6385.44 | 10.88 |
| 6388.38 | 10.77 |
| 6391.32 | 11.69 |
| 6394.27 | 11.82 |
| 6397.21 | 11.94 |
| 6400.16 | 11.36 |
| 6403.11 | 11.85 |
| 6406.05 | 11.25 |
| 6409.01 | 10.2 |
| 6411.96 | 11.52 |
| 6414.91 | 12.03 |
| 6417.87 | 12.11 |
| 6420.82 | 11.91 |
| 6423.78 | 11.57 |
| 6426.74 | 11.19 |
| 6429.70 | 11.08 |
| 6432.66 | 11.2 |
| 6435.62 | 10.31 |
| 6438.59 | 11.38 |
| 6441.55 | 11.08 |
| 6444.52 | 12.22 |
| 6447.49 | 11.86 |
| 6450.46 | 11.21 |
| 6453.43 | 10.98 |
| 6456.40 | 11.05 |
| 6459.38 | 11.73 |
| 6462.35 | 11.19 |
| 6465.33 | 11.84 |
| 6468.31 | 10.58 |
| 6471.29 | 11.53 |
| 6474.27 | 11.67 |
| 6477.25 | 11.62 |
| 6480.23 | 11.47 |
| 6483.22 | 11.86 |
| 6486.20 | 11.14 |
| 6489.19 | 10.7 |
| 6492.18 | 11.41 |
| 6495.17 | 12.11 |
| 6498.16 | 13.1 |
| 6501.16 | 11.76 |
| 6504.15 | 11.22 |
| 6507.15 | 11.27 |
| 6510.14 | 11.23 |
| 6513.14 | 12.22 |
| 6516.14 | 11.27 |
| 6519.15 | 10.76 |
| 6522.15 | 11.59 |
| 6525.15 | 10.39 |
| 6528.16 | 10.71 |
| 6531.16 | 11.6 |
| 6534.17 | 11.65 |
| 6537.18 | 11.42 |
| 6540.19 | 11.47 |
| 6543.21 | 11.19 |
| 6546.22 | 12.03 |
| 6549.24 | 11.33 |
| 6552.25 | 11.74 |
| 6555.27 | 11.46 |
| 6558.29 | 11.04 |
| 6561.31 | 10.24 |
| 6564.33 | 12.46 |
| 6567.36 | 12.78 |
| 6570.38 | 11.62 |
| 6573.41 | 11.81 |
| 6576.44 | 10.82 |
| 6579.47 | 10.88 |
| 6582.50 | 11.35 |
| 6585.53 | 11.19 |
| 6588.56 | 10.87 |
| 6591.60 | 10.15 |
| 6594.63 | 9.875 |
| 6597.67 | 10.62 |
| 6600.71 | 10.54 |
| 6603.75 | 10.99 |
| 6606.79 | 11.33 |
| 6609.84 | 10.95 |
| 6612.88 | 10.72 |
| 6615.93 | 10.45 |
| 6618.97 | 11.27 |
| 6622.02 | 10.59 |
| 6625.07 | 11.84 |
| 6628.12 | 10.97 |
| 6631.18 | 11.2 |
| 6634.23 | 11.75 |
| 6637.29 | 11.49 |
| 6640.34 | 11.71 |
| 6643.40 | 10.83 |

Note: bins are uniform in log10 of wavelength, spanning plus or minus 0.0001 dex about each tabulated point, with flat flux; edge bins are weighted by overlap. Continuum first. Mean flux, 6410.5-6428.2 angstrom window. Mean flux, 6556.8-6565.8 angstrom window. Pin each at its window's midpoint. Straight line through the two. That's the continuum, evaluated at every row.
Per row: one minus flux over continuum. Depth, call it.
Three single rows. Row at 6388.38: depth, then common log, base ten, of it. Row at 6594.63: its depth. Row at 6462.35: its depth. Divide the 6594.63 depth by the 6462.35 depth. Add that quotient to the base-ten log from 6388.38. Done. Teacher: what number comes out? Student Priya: 2.3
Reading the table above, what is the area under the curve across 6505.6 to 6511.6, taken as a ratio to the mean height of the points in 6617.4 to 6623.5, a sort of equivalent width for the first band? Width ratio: 6.17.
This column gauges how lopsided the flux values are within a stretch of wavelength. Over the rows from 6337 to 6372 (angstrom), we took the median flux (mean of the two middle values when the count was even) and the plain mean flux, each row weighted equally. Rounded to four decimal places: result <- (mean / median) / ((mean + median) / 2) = 0.0907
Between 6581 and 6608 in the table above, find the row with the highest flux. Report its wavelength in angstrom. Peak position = 6582.50 angstrom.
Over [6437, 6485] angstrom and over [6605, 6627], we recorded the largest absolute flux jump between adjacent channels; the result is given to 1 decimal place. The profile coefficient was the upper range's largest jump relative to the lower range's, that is 1.0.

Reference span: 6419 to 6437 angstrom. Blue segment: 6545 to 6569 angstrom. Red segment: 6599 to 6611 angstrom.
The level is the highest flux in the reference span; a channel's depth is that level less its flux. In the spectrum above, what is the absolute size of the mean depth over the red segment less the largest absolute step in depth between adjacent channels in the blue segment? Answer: 1.3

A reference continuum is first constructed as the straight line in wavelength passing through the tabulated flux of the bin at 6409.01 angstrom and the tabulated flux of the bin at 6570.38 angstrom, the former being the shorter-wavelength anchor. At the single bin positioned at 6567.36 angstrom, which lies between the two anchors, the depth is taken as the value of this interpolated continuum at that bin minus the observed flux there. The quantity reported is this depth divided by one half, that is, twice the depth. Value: -2.4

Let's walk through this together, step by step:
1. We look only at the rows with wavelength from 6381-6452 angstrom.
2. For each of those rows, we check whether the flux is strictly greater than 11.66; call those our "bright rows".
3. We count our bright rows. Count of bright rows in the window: 9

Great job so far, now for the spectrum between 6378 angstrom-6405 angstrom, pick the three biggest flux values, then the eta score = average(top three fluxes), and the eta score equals 11.9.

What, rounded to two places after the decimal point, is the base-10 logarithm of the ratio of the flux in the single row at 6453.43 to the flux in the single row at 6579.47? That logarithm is 0.00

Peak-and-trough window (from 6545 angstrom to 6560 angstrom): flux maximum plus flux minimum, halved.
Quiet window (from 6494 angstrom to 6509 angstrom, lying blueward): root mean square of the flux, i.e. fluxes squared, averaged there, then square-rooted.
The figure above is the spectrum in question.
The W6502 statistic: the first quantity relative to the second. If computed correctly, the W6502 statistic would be 0.97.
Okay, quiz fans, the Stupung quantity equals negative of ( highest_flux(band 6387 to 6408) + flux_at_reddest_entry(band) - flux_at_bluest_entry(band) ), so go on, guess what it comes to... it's -12.4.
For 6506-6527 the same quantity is -11.3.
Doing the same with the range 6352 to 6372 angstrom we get -13.1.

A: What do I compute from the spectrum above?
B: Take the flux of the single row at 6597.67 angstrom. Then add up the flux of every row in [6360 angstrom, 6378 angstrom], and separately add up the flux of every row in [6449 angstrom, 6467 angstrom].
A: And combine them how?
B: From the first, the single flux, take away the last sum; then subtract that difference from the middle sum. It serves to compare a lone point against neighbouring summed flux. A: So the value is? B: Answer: 125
